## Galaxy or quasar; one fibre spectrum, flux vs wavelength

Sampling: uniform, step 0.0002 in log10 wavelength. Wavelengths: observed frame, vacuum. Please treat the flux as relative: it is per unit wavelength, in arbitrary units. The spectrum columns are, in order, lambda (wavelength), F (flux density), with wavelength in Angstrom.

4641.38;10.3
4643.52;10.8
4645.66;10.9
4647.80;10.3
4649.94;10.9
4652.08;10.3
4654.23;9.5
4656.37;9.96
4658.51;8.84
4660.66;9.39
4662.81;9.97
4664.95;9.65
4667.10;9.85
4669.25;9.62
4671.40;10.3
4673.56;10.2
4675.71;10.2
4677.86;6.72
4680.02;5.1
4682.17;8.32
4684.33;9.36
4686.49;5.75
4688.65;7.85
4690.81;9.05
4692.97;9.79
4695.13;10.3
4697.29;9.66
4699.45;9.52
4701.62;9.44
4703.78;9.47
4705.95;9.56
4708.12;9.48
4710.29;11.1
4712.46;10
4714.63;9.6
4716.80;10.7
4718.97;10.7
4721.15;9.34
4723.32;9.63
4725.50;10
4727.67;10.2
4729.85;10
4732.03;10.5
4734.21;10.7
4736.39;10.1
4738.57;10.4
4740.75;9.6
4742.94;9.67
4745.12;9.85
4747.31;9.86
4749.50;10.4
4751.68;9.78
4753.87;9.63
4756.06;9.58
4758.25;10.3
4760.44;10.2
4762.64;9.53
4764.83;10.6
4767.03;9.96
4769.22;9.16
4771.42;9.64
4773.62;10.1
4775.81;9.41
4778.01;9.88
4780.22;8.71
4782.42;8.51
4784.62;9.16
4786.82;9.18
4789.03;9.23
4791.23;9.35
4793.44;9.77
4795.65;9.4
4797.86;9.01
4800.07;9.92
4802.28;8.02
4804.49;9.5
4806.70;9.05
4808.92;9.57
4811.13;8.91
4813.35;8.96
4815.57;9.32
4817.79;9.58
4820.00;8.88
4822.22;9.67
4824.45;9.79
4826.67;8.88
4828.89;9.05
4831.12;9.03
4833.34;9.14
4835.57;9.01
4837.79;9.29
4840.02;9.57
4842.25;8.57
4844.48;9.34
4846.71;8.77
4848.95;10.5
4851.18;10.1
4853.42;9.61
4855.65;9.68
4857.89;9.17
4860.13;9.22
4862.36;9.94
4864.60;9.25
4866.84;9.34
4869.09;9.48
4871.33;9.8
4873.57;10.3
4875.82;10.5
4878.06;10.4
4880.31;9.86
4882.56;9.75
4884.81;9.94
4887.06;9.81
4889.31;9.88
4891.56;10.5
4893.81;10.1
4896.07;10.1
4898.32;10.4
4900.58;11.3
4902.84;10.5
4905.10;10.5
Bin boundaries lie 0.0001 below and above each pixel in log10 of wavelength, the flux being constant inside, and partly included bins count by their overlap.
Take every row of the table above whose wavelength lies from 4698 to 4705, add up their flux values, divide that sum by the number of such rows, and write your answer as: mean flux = 9.5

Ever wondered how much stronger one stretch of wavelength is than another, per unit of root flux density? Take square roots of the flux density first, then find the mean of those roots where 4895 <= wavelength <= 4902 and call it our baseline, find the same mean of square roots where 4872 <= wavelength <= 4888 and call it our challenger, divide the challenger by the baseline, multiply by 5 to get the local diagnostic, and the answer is 4.88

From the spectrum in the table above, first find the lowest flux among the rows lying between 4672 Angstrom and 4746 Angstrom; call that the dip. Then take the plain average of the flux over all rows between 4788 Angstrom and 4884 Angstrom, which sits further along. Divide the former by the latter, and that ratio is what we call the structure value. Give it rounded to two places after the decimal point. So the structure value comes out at 0.54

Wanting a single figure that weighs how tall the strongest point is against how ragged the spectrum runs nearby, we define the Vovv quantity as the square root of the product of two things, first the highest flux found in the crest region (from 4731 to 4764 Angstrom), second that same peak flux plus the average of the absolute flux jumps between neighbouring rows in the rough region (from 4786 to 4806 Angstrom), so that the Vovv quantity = 11.05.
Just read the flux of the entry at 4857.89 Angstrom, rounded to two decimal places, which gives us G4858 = 9.17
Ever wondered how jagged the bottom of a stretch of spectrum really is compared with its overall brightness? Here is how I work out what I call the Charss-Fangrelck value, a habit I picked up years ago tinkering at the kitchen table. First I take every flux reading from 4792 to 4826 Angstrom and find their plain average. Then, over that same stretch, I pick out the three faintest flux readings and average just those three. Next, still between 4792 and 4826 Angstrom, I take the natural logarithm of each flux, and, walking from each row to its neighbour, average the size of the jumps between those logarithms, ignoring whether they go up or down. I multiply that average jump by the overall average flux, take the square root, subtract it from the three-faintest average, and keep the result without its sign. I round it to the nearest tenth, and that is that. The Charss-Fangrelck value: 7.8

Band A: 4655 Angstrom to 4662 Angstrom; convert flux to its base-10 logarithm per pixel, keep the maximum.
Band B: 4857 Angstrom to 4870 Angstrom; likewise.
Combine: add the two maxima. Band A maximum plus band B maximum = 2.00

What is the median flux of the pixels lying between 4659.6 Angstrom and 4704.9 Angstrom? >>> 9.5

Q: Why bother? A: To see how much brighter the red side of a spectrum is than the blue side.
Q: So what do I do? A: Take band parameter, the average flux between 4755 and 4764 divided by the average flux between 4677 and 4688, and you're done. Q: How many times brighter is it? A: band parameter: 1.40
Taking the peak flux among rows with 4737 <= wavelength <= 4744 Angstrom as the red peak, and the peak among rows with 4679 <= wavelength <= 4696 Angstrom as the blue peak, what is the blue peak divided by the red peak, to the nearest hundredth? 0.99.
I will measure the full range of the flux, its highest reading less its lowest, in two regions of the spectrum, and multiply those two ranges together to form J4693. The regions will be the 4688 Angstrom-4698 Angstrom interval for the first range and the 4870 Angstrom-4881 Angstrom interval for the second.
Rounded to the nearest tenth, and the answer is 1.7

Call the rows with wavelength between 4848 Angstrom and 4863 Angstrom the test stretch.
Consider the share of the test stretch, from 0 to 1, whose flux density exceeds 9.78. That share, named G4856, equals 0.43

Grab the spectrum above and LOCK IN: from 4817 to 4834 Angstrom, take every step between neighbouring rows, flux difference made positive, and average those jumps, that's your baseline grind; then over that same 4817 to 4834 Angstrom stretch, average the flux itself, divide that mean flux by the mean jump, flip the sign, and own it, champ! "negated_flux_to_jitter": -23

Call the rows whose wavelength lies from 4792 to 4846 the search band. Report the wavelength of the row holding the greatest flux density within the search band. 4800.07 Angstrom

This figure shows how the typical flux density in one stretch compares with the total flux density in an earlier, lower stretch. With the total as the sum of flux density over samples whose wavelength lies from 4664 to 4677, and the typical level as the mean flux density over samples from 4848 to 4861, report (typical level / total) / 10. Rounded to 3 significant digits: 0.0162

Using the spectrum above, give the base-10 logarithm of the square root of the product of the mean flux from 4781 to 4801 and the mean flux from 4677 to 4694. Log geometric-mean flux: 0.928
